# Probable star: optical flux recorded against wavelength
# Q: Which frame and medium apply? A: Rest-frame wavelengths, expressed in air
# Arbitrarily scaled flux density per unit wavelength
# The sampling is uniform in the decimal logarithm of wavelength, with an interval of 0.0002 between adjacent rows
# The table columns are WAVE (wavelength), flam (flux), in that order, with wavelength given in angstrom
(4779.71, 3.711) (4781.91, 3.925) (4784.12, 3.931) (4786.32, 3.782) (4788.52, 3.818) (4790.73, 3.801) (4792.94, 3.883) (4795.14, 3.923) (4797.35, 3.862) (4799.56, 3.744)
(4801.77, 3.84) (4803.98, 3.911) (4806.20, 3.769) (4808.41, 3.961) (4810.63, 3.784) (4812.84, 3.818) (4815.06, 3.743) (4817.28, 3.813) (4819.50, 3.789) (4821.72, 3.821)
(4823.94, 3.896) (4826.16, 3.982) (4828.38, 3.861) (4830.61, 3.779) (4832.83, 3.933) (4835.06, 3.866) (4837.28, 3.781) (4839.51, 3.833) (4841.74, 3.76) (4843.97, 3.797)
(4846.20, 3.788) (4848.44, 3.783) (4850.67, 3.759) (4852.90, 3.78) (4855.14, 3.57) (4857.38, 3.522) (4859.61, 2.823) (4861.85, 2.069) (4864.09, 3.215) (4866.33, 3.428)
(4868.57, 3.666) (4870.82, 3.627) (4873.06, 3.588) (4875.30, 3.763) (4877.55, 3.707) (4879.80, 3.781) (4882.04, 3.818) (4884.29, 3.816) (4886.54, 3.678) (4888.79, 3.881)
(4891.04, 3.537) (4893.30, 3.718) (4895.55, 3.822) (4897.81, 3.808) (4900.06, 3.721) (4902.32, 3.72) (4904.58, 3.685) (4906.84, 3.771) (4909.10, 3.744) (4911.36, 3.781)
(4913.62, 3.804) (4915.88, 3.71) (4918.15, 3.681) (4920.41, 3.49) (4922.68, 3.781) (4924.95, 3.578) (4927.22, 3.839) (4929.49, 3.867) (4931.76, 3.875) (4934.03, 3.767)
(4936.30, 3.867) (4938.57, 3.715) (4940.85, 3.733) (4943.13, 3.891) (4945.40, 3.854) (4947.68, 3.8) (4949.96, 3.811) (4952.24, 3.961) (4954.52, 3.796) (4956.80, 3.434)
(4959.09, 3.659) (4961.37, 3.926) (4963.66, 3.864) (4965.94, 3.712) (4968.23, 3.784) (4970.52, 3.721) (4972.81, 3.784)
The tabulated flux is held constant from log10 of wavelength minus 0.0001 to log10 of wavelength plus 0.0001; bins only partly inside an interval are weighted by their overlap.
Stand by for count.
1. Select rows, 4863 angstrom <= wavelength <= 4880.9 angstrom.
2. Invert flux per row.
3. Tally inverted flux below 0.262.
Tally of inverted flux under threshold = 0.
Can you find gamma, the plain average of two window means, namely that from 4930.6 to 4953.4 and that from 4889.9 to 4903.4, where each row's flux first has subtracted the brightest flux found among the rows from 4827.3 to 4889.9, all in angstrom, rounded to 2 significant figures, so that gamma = -0.16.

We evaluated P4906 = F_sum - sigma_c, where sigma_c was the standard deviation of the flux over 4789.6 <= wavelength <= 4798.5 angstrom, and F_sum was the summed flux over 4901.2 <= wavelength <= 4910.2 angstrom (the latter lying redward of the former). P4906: 14.9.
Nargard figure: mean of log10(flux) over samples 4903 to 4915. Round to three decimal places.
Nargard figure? 0.575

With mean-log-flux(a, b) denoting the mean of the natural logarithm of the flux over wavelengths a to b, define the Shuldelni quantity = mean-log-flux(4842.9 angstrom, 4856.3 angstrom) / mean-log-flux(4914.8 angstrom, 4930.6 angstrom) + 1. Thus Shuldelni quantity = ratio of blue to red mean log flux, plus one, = 2.01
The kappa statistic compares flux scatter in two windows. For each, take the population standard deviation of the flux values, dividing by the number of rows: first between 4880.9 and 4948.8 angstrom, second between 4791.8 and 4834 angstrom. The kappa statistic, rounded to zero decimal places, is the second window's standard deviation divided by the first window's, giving 1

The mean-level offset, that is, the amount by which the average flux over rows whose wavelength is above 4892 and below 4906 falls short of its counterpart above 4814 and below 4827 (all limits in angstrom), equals 0.10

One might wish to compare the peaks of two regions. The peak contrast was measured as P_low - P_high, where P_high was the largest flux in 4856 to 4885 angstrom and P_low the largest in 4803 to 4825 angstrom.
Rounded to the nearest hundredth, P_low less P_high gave 0.14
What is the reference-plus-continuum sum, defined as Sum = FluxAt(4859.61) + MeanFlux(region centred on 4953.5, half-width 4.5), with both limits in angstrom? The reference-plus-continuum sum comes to 6.6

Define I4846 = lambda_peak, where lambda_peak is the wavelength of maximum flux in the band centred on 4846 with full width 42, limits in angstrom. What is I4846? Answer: 4826.16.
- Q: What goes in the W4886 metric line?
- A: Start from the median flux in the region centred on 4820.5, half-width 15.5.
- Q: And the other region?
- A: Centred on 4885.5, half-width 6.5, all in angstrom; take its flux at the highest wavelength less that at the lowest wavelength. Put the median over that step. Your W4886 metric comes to -16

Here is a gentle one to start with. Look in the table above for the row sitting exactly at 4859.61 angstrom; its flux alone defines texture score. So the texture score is 2.823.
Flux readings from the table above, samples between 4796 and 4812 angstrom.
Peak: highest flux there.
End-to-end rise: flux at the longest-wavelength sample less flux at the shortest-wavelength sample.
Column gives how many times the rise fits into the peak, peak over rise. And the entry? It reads -51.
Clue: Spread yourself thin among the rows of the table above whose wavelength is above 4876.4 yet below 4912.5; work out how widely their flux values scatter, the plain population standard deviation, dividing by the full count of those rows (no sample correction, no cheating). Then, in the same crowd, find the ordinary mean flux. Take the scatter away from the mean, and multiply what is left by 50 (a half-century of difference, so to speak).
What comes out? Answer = 184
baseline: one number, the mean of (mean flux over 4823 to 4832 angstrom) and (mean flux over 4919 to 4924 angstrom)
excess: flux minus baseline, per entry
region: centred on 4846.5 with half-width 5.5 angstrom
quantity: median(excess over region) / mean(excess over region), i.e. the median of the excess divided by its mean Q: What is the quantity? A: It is 1.3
